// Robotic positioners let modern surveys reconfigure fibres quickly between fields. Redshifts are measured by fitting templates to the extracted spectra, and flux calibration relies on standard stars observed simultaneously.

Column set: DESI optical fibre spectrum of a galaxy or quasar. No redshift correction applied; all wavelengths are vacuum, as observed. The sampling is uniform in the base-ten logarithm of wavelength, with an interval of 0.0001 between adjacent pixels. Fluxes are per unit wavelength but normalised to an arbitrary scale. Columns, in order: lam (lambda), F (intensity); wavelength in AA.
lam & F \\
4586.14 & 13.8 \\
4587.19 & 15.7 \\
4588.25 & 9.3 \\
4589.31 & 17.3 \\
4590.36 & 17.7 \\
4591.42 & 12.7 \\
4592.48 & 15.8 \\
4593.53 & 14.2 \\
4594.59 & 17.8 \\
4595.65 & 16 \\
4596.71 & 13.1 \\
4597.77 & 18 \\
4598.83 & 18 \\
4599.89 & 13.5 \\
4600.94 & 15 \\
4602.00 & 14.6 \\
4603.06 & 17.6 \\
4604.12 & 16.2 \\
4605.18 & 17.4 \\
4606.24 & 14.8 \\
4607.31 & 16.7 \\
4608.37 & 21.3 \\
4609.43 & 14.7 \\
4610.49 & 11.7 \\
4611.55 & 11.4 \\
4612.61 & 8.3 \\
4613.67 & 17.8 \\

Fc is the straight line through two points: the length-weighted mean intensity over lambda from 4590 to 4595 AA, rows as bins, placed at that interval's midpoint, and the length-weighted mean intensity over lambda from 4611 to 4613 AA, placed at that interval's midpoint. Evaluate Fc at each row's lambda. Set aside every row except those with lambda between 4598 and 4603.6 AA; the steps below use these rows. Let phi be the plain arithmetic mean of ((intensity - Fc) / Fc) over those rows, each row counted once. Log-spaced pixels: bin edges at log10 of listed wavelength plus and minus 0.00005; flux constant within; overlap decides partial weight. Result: 0.20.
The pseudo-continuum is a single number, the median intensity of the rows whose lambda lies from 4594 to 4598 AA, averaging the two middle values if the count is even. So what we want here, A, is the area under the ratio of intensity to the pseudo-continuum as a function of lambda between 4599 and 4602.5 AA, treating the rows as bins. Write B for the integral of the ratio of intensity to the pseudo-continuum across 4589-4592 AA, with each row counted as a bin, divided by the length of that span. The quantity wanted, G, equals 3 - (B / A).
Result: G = 2.69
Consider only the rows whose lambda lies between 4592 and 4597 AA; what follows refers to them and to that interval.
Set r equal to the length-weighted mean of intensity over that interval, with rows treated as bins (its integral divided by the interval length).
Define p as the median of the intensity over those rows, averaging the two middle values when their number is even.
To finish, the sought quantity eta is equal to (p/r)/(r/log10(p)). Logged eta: 0.079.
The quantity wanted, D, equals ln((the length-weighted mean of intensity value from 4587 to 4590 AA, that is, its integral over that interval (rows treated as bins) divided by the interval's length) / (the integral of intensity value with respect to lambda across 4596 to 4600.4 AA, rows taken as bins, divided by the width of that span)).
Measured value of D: -0.10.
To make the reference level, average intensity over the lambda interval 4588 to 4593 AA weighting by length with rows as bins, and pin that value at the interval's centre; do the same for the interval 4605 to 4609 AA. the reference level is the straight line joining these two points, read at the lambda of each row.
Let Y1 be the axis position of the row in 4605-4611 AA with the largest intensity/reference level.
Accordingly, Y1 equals 4608.37 AA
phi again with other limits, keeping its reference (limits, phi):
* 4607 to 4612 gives 0.41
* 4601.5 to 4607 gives 0.32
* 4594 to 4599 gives 0.16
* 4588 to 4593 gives -0.09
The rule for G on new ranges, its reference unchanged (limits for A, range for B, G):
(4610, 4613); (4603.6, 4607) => 2.49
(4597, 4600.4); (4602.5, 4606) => 2.70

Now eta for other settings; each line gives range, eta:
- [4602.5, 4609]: 0.070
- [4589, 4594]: 0.079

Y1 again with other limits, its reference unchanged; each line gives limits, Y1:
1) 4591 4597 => 4594.59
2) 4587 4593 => 4590.36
